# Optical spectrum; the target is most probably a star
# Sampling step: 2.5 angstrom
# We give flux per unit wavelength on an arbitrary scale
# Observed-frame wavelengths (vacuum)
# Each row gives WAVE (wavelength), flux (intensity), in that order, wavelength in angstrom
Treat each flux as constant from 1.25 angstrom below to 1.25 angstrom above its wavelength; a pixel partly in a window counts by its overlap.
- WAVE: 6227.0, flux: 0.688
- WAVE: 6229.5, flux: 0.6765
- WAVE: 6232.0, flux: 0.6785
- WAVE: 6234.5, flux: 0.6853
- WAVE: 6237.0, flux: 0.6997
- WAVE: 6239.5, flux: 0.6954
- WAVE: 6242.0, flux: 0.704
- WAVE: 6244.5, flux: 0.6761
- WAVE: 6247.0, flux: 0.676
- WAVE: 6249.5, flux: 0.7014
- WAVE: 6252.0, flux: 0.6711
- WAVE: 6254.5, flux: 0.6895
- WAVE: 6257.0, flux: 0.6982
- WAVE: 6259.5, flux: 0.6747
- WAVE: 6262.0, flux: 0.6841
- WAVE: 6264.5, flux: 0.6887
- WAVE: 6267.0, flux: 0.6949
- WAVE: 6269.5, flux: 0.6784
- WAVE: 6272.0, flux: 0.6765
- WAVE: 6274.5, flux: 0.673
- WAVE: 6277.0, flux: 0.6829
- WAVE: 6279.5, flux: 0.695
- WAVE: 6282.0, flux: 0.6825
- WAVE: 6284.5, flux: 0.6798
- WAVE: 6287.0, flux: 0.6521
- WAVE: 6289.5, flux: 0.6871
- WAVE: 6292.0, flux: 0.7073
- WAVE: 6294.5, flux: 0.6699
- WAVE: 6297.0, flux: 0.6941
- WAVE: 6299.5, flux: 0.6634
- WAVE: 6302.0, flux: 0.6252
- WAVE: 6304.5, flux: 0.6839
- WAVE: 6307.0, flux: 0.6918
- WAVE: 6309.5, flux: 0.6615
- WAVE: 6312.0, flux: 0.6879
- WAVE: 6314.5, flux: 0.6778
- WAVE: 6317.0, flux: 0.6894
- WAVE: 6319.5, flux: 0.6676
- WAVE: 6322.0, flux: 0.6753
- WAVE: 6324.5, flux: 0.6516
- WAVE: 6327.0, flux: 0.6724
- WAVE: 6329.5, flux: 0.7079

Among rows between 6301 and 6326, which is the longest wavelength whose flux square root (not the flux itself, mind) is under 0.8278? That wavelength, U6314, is 6324.5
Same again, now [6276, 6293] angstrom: 6287.0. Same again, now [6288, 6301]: 6299.5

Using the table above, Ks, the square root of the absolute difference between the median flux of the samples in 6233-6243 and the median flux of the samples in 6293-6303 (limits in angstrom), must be 0.18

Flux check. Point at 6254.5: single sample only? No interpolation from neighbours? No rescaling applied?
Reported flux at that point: 0.6895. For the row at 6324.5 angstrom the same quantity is 0.6516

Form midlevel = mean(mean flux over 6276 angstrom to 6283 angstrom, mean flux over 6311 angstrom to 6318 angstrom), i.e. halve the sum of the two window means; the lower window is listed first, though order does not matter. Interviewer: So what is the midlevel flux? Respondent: 0.6859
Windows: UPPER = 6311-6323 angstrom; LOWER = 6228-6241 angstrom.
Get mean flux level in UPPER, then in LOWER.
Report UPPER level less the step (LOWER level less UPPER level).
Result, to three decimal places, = 0.672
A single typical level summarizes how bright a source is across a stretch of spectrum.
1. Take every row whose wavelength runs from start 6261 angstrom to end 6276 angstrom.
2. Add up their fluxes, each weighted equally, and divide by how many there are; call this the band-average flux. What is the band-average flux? 0.683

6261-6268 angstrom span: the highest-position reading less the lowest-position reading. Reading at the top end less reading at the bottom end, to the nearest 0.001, 0.011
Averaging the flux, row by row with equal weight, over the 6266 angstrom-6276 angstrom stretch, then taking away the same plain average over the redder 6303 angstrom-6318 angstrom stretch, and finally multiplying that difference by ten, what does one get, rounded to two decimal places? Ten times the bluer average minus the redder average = -0.01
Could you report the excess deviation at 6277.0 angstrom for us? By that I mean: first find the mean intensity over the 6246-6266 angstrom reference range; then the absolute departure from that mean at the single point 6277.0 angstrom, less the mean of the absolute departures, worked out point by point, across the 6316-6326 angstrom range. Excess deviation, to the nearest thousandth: -0.014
